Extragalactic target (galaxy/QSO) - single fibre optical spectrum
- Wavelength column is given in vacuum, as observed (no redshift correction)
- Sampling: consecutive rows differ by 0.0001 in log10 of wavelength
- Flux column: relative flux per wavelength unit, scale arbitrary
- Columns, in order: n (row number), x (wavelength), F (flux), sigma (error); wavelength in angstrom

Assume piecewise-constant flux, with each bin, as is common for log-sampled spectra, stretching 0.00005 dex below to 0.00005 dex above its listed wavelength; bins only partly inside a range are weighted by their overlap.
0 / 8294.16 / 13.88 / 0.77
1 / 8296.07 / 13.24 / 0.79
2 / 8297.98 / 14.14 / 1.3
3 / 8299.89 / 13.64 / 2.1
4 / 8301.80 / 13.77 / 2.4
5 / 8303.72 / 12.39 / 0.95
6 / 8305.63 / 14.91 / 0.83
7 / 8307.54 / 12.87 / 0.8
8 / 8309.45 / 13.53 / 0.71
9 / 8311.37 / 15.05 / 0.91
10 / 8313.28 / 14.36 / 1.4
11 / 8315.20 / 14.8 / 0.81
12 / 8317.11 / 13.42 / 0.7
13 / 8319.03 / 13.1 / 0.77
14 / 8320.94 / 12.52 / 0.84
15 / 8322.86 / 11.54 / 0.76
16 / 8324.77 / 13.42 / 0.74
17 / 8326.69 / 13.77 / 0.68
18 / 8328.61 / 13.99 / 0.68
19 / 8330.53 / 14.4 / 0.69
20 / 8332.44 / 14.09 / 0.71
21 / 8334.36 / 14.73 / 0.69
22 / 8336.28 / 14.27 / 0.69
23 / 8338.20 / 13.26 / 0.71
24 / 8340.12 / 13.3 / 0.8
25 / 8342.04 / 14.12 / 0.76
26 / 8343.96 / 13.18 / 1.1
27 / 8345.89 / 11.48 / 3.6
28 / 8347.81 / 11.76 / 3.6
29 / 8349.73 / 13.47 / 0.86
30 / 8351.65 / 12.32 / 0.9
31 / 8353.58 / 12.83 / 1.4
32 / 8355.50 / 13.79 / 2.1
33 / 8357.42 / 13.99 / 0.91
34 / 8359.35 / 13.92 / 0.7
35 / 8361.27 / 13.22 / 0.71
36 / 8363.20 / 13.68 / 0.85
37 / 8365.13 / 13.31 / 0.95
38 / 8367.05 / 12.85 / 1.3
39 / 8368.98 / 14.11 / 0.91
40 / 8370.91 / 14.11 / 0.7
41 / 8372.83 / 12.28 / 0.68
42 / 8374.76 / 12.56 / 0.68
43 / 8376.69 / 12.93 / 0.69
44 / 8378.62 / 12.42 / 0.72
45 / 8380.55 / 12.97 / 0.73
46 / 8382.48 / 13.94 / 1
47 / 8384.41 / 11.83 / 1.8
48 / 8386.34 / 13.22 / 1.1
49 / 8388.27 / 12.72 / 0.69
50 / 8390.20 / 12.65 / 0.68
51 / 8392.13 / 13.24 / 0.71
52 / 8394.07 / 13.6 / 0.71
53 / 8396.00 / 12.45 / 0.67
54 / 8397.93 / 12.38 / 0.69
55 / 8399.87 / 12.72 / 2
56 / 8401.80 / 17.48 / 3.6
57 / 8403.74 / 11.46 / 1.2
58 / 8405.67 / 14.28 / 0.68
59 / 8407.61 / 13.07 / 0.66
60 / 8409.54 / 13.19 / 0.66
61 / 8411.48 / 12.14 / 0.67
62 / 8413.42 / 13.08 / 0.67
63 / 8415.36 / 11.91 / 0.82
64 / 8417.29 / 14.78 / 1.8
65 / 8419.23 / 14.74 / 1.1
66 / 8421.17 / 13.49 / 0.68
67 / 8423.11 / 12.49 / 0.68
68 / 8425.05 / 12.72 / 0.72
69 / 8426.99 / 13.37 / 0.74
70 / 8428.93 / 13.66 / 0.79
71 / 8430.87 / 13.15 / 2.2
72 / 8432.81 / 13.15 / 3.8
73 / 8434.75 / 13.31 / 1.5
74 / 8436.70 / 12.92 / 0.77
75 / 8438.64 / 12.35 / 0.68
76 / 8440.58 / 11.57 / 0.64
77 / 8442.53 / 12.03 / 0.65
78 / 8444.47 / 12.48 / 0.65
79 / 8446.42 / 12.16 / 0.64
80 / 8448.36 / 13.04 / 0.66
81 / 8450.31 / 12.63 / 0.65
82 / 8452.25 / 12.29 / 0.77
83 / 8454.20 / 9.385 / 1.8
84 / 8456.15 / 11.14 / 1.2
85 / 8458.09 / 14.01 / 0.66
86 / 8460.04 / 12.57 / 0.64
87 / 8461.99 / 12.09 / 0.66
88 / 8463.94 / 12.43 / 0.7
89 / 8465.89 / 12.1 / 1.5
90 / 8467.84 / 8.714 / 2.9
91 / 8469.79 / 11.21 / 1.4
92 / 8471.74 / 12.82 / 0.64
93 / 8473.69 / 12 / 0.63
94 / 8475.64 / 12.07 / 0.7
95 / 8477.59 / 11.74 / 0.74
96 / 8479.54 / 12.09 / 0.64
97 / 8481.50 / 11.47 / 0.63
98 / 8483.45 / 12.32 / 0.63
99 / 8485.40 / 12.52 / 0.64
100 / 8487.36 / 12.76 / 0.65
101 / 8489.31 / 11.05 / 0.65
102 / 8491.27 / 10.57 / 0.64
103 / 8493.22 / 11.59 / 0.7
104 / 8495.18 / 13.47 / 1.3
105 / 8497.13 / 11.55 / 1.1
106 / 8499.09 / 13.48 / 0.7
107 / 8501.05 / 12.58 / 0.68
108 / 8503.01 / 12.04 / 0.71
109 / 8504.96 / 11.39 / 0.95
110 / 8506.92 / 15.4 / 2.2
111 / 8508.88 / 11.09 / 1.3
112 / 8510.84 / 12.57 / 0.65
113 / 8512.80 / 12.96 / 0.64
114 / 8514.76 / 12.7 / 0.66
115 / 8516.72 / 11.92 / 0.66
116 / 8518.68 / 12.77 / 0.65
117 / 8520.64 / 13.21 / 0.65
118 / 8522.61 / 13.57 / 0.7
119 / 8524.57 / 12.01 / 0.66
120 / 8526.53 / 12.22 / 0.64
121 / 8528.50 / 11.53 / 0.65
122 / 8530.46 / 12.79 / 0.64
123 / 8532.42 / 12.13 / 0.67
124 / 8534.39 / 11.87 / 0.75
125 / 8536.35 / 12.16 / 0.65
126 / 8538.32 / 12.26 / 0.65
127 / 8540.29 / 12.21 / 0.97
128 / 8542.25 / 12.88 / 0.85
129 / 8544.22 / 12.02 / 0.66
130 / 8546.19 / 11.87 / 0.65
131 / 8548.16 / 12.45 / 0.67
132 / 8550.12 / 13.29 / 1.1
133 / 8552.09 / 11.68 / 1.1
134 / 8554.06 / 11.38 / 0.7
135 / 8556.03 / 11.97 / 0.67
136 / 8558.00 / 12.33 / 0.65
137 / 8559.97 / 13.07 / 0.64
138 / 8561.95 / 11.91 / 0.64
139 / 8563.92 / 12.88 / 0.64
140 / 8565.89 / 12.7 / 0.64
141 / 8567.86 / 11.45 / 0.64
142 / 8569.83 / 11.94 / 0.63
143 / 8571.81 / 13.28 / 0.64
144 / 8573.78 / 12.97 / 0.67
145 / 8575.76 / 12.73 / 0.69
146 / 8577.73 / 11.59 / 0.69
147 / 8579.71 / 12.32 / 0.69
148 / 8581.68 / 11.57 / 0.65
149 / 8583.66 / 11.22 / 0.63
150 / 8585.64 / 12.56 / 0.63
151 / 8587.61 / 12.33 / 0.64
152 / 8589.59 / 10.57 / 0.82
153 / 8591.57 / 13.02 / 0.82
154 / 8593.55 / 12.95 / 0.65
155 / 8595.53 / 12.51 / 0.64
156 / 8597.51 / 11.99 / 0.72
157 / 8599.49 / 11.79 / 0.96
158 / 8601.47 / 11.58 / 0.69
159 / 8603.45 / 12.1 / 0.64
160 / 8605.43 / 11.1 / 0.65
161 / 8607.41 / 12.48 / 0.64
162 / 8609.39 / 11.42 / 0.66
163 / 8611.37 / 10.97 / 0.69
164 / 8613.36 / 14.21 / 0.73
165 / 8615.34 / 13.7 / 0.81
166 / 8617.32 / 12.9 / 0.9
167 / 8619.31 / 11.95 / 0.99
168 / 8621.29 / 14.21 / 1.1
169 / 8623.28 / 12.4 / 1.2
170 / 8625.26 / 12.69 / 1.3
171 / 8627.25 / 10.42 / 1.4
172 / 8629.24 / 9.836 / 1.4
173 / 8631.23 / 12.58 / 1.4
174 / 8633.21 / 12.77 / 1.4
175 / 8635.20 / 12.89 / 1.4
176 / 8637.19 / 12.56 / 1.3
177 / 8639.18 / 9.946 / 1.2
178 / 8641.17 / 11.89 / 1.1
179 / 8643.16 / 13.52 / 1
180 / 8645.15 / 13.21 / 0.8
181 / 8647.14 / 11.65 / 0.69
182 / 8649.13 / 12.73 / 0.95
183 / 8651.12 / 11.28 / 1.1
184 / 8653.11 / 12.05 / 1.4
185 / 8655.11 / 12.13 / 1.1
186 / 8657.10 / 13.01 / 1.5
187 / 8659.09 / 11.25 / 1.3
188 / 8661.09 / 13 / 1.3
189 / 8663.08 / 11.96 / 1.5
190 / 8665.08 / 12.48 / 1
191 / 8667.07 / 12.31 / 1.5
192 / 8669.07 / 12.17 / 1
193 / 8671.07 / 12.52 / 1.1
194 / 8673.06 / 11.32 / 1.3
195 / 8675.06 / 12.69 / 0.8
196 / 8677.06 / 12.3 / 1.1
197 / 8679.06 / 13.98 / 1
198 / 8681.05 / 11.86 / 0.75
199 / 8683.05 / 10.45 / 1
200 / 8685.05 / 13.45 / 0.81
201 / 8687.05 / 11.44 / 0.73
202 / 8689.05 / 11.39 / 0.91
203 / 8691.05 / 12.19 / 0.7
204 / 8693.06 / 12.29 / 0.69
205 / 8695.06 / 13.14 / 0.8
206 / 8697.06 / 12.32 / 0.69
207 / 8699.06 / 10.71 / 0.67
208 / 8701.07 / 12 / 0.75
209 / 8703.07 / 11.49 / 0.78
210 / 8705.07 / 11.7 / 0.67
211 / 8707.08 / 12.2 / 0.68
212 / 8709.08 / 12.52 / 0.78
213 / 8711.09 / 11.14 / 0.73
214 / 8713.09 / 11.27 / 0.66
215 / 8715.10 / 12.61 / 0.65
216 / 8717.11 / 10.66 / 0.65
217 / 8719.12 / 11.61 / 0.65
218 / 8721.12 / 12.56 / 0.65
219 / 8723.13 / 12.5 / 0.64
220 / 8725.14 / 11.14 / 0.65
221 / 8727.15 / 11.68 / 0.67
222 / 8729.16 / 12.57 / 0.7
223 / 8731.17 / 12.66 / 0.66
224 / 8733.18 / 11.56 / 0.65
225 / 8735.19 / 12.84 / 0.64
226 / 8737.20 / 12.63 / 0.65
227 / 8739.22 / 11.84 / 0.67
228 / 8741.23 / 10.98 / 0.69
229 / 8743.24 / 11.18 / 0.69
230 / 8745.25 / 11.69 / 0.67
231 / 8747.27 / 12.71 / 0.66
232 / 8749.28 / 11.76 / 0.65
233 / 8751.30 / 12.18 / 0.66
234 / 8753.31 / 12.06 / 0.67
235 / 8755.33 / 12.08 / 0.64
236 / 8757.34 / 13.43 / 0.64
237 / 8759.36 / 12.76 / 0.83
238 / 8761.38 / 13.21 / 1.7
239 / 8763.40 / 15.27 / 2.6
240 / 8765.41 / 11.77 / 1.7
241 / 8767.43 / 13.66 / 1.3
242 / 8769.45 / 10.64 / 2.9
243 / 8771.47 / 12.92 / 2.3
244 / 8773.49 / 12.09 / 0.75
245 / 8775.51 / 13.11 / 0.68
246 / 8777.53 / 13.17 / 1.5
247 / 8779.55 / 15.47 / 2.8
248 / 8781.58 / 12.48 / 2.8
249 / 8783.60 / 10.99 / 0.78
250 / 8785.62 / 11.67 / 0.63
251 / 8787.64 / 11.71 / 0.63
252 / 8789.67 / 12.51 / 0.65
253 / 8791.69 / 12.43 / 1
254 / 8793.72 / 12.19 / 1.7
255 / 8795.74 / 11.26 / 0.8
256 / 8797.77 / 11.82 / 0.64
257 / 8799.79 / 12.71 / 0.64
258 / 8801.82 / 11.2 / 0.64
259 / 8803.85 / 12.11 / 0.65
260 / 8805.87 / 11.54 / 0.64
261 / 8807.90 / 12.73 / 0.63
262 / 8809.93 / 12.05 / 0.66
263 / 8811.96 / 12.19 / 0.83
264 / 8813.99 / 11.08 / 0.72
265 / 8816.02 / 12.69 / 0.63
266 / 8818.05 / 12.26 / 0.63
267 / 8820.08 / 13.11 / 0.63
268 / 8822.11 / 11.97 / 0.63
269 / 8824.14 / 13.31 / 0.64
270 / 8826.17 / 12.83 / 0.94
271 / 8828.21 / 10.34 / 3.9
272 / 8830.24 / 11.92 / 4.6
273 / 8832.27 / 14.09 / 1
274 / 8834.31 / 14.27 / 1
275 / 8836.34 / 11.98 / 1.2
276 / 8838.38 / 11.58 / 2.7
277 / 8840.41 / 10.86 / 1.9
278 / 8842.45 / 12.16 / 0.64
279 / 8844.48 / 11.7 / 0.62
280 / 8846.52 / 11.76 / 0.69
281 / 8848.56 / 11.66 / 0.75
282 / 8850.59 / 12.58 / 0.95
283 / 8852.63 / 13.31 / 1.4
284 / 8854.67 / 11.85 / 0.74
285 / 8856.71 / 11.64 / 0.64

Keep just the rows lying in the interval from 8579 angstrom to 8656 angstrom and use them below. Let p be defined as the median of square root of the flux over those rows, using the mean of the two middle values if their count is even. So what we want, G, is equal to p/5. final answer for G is 0.702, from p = 3.51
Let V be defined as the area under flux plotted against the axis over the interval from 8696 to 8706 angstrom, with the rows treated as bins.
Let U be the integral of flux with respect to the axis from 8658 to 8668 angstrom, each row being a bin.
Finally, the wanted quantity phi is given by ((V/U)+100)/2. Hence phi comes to 50.5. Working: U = 122.1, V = 117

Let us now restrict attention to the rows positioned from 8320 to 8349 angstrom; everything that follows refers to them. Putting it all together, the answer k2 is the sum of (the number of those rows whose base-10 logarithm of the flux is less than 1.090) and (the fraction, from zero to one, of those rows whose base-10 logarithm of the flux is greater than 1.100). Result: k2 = 3.7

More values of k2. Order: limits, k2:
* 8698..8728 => 11.1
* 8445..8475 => 9.3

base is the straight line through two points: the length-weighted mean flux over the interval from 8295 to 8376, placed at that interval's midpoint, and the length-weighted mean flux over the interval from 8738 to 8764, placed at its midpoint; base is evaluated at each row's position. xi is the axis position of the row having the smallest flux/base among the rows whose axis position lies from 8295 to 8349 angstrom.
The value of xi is 8345.89 angstrom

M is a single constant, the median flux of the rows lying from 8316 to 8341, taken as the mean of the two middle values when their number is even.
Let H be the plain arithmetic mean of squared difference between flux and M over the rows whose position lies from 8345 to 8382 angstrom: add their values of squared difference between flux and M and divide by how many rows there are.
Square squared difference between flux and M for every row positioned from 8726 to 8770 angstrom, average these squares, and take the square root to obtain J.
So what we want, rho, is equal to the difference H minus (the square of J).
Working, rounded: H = 0.7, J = 3.0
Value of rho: -8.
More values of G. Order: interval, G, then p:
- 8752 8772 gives 0.717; 3.58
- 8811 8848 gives 0.695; 3.47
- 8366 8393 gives 0.718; 3.59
